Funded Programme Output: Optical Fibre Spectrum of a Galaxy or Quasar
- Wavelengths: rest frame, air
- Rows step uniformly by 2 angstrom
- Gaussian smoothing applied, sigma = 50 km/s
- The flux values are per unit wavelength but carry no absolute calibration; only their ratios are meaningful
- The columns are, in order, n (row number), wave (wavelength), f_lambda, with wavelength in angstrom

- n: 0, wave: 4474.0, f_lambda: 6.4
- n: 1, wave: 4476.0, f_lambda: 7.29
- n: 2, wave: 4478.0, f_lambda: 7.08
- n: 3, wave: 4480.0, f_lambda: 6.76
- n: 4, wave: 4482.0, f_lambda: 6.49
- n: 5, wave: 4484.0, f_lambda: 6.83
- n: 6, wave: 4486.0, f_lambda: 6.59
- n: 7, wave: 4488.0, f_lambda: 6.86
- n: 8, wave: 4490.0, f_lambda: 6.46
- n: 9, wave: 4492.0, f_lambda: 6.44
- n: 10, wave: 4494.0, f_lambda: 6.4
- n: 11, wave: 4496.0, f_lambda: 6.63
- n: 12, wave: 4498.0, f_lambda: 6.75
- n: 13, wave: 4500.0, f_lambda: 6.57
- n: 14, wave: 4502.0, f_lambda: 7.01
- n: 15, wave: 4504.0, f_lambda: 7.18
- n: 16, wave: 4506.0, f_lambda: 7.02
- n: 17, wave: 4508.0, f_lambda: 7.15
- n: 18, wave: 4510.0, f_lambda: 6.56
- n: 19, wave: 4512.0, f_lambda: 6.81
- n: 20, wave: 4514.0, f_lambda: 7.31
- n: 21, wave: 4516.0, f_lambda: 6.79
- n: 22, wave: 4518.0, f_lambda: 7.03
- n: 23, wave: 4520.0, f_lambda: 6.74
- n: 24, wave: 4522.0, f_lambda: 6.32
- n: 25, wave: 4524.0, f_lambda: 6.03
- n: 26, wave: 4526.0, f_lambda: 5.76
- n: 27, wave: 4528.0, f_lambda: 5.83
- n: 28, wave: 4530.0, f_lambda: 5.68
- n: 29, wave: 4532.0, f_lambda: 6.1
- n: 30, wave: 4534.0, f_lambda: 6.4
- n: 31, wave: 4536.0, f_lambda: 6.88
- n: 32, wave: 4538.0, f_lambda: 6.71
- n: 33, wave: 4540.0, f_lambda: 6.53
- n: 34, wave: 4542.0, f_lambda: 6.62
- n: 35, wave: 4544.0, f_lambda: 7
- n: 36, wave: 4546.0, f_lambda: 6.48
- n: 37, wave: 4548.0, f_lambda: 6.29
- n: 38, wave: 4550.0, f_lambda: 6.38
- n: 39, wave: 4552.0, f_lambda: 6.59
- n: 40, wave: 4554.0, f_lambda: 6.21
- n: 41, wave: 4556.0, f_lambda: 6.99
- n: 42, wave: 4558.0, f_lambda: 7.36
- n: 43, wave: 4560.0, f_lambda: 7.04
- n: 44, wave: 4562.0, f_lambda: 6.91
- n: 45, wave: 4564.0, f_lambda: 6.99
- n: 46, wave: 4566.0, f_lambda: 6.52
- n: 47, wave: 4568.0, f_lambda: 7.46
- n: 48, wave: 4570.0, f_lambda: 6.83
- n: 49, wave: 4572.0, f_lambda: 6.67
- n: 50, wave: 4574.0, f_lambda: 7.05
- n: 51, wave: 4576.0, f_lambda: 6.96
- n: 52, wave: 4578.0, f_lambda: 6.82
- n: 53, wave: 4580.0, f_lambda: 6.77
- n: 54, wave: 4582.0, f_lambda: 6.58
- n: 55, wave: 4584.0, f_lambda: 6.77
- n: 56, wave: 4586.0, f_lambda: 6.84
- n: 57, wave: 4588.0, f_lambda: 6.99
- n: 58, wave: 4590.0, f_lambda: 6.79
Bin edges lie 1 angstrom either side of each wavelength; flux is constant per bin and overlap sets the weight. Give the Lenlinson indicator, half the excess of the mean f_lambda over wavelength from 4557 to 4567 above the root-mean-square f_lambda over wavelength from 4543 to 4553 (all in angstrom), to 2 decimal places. 0.21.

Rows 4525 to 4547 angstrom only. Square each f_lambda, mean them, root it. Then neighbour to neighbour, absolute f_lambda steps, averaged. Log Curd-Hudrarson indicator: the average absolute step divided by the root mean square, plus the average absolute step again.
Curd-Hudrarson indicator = 0.319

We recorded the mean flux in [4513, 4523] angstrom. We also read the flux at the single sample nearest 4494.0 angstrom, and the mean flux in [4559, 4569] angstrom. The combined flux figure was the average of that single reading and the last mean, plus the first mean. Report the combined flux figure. 13.5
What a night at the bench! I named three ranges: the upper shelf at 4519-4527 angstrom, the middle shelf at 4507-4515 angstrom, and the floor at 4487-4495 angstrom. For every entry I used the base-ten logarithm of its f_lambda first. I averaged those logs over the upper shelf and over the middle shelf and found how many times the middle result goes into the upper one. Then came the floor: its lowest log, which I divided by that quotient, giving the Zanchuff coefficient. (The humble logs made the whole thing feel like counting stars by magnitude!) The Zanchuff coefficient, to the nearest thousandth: 0.857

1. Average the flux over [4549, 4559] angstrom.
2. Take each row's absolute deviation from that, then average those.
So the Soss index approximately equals 0.38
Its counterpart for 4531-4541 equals 0.22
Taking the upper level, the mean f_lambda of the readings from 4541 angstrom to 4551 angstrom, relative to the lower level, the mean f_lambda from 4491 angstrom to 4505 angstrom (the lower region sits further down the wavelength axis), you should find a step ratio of 0.98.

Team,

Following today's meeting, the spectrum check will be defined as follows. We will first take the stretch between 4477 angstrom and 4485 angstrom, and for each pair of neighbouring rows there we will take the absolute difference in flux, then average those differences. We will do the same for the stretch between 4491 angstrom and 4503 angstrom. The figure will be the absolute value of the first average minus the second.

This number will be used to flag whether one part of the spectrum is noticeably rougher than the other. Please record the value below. 0.11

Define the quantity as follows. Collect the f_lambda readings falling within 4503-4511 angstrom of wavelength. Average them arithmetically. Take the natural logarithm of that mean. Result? 1.94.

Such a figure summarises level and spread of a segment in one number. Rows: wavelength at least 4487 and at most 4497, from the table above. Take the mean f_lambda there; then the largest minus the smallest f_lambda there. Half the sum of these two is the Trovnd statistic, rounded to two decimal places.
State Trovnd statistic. 3.51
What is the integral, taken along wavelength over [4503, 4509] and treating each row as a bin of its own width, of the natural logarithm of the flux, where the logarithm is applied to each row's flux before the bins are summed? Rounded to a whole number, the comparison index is 12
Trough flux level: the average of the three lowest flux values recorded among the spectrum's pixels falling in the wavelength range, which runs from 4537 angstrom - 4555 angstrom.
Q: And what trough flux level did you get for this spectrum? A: 6.3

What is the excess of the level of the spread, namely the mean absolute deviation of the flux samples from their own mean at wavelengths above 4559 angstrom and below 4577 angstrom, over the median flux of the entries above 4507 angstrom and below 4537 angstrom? -6.38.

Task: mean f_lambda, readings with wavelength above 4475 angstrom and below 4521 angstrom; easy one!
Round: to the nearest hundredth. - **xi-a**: 6.82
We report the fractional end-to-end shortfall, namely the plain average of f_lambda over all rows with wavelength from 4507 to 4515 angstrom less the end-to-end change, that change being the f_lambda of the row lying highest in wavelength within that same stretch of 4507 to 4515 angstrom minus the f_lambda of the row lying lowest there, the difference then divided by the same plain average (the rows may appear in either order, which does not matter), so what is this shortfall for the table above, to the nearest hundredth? 0.98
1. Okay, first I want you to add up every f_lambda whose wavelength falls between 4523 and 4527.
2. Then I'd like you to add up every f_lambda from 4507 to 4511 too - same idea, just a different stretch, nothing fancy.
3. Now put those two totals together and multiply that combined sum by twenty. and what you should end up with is 510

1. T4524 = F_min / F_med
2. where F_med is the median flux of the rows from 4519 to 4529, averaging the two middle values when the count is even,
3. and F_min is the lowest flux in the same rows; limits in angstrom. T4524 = 0.955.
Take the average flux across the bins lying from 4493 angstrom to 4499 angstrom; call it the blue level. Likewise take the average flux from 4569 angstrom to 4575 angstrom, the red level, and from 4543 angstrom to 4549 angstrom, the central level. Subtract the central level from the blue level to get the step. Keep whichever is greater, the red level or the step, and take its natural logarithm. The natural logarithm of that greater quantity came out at 1.92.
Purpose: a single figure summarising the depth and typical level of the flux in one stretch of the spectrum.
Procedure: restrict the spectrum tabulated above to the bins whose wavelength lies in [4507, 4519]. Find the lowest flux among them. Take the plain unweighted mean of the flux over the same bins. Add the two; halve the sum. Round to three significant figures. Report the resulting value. 6.75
